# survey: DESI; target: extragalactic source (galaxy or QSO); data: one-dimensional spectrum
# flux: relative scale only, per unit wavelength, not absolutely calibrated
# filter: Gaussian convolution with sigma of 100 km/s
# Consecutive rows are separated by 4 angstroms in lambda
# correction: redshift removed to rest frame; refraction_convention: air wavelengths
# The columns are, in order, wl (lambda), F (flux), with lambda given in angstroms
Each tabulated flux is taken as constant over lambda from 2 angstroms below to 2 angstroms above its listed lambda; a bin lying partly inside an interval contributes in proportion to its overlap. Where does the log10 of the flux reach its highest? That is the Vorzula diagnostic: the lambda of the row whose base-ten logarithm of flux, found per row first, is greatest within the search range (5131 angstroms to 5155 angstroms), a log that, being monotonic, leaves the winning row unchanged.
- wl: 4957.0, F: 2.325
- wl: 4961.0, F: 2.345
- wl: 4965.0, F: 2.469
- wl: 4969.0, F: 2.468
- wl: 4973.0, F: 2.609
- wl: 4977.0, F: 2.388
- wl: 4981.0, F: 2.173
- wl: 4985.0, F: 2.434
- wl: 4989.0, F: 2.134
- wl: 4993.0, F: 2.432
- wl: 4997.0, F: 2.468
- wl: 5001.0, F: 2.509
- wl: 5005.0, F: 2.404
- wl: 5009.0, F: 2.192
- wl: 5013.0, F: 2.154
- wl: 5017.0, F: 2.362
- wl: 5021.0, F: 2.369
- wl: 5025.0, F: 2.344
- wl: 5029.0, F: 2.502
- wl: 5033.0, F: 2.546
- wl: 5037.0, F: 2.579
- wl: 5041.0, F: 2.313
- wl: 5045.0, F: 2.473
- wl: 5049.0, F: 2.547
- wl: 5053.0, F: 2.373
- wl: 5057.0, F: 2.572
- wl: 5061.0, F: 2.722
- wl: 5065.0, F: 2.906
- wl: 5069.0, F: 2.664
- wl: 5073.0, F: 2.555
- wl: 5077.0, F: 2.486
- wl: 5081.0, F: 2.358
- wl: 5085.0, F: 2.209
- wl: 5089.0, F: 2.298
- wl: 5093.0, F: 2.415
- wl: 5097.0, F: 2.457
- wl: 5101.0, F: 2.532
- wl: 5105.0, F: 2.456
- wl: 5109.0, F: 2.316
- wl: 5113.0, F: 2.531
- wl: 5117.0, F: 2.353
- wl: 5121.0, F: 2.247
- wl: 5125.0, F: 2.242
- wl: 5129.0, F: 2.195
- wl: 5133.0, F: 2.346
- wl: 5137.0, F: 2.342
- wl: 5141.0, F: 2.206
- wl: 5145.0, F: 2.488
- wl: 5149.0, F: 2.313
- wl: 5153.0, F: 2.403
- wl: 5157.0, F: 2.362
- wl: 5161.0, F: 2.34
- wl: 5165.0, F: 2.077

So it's 5145.0 angstroms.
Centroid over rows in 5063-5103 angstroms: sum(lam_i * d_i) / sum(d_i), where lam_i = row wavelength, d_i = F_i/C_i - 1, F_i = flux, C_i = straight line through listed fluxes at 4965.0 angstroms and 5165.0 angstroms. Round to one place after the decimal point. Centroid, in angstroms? 5079.2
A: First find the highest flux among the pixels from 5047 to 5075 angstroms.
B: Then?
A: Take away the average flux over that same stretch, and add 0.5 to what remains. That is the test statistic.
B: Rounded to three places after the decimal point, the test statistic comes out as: 0.786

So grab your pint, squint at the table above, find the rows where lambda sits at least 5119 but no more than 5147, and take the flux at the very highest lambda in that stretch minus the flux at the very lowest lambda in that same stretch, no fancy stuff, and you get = 0.2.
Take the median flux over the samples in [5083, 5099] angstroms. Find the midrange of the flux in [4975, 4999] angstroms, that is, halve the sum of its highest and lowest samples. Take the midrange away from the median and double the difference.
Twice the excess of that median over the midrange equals 0.11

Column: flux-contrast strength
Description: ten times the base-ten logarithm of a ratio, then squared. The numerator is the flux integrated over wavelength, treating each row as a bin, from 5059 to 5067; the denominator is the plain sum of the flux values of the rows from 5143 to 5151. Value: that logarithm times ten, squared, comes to 45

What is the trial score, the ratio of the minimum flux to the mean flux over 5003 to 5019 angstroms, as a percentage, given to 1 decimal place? 94.6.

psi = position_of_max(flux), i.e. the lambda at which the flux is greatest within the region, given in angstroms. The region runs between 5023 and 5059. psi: 5037.0 angstroms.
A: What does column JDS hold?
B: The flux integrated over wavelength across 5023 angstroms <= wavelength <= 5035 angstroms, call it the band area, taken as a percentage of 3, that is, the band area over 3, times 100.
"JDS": 986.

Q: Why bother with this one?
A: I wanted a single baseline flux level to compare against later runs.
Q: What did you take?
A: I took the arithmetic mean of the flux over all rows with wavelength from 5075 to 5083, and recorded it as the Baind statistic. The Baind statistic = 2.42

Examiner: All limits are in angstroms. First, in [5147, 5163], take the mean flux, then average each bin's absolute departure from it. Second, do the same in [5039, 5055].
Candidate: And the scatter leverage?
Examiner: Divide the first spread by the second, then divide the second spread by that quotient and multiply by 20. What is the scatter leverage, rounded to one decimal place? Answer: 5.0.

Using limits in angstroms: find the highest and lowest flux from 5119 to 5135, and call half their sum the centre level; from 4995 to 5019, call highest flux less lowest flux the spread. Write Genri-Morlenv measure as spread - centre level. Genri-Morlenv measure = -1.92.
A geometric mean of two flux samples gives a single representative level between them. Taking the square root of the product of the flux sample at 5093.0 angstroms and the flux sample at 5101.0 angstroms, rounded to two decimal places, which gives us 2.47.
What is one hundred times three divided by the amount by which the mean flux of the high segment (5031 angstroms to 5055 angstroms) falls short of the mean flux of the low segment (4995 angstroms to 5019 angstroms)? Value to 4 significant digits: -2426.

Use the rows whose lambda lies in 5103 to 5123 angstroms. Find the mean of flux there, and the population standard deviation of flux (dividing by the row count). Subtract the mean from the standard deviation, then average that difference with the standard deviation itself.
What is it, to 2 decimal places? -1.09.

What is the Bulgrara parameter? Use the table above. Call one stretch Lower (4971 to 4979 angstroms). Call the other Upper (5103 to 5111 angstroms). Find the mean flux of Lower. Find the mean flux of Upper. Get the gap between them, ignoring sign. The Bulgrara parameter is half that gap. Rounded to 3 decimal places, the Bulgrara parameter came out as 0.056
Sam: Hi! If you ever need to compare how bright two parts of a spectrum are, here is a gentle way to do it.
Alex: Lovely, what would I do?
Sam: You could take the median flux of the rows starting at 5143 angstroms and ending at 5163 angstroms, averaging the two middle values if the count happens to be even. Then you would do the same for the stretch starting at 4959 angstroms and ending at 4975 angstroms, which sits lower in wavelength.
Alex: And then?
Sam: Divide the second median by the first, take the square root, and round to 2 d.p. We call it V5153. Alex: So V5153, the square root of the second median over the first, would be 1.02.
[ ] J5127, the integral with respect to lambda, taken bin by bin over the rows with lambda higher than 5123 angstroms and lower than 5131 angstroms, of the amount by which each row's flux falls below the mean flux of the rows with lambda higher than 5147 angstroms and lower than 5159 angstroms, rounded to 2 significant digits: 1.1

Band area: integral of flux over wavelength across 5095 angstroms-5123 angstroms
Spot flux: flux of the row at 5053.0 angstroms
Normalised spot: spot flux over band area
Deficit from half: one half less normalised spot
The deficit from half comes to 0.465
